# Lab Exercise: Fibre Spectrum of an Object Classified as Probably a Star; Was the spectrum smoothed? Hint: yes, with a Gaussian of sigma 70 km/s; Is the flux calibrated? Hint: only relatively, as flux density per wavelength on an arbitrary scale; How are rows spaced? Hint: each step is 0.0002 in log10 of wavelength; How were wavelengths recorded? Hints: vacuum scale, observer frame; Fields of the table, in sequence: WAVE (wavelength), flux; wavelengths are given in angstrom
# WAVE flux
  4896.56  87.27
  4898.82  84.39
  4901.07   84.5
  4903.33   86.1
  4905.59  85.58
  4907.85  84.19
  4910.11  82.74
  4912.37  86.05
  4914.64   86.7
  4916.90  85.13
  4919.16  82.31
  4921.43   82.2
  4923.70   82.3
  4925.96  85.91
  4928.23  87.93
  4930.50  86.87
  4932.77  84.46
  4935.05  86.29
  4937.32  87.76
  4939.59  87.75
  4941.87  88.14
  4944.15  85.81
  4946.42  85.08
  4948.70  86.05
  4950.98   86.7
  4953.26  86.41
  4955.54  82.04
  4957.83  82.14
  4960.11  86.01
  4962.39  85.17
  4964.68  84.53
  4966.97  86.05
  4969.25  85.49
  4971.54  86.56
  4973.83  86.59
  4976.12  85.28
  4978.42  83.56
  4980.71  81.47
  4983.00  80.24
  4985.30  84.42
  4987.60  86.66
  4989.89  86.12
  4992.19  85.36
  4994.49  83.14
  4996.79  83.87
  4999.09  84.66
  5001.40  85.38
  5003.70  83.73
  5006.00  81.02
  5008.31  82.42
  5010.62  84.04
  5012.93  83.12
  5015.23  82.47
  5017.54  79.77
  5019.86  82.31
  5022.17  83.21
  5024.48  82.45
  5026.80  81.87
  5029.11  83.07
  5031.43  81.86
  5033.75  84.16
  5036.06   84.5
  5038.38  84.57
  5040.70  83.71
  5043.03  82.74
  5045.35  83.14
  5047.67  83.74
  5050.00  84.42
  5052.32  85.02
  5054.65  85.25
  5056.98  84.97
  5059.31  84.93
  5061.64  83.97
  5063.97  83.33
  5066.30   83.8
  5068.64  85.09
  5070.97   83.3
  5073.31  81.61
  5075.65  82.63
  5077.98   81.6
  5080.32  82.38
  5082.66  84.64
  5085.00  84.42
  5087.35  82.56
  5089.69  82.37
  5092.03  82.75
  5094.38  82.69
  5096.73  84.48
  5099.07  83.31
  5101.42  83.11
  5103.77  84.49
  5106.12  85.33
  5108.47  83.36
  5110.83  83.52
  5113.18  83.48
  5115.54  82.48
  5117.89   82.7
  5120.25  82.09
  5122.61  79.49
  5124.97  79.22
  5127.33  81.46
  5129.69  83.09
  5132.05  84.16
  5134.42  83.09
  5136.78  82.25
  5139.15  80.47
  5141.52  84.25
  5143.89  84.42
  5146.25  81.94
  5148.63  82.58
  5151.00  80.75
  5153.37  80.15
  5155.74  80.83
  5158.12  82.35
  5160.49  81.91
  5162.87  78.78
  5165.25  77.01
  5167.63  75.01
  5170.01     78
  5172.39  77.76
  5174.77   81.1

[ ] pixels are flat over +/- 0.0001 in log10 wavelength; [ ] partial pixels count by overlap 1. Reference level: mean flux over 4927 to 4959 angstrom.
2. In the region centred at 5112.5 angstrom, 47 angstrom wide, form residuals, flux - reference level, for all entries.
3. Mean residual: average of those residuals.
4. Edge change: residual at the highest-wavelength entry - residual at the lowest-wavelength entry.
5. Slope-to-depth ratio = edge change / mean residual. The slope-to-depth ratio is -0.2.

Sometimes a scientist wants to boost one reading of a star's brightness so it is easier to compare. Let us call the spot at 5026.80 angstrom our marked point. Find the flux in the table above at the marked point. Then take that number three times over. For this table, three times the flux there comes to 246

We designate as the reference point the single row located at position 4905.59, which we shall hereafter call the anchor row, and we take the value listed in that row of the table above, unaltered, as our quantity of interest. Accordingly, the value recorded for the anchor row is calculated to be 85.58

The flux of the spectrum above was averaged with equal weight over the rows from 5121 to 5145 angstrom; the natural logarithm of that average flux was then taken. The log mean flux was 4.41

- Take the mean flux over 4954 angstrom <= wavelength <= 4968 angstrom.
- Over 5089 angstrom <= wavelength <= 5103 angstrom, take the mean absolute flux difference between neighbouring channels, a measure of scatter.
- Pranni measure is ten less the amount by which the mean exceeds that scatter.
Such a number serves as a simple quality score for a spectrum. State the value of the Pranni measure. -73.6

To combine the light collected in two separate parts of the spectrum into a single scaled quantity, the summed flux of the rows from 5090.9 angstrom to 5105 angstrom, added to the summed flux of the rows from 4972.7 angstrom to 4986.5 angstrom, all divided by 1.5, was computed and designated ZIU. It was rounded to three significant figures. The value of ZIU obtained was 668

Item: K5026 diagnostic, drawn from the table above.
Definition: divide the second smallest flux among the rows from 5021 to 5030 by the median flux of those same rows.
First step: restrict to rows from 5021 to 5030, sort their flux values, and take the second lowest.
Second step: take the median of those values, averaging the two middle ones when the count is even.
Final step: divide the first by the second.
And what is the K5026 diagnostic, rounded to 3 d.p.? 0.996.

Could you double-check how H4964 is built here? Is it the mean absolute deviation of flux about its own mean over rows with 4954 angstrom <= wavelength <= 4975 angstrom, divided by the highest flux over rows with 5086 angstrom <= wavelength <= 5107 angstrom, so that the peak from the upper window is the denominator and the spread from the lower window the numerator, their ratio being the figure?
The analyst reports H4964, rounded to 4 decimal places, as 0.0160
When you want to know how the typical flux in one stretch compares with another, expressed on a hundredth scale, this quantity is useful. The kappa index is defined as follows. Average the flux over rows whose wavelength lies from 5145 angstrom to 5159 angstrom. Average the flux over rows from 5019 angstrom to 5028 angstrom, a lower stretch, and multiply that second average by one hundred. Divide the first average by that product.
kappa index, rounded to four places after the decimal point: 0.0099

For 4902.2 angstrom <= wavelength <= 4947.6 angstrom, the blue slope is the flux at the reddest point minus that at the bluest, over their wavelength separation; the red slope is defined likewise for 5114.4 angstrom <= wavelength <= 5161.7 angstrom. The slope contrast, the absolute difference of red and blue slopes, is 0.01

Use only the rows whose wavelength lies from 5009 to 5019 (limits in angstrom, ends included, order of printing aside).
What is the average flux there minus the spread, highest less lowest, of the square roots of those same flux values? 82.1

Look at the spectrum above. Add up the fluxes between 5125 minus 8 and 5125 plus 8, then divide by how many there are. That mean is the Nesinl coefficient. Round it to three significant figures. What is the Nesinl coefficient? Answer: 81.7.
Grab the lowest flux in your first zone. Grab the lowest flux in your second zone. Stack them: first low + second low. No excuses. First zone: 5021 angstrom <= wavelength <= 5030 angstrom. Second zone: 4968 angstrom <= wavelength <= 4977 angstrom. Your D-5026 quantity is 167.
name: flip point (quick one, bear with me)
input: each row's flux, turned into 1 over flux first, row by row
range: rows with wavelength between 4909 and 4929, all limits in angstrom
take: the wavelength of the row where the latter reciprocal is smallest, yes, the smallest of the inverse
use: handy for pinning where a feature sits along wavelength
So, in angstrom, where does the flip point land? 4928.23 angstrom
